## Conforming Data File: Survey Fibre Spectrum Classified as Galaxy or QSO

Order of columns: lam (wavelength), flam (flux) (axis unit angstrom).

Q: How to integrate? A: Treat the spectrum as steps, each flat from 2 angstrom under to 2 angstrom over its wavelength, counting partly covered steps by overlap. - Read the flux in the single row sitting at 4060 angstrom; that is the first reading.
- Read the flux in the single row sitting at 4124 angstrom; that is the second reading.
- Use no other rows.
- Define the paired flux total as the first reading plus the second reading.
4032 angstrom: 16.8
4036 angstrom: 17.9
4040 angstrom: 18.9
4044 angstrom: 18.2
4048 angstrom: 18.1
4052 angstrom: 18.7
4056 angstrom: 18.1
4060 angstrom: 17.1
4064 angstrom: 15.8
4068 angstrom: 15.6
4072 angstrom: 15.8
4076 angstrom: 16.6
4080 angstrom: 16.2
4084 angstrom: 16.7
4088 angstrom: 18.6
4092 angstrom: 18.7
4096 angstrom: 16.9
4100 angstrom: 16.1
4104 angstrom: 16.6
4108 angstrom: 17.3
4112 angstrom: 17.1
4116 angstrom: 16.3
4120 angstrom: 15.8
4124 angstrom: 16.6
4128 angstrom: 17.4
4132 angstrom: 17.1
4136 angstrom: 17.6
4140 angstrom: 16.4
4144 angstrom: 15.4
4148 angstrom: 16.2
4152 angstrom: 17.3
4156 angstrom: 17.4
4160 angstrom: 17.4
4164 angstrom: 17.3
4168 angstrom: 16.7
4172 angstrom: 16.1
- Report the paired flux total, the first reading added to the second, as 33.7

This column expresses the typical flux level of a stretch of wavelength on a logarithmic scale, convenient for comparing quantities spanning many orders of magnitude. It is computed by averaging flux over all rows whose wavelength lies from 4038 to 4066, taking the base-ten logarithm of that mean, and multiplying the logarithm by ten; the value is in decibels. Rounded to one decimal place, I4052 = 12.5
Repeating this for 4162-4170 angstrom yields 12.3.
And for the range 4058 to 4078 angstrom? 12.1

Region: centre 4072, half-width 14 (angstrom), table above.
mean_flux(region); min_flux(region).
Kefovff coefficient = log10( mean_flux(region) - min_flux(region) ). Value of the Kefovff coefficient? -0.18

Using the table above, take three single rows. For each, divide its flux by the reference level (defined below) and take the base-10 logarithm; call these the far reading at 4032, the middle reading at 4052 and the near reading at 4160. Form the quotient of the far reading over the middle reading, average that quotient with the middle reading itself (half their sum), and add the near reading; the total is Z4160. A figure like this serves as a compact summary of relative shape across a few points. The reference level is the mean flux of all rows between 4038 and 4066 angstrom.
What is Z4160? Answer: -0.6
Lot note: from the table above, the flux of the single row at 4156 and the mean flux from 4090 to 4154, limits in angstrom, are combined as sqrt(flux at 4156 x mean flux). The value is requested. 17.1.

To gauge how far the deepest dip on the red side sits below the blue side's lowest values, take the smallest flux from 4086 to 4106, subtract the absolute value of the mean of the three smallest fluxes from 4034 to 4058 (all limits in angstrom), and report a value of -1.9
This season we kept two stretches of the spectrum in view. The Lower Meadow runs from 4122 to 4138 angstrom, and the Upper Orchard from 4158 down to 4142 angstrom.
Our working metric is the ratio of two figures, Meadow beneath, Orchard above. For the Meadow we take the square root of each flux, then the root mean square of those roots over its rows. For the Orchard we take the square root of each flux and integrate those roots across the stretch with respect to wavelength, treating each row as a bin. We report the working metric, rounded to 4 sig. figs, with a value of 15.71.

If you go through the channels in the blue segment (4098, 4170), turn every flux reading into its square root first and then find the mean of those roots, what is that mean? 4.10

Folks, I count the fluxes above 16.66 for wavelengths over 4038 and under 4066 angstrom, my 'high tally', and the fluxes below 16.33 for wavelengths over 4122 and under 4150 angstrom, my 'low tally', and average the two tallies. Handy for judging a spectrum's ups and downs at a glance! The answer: 4.0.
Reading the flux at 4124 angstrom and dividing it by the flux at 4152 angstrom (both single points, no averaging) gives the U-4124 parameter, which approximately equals 0.96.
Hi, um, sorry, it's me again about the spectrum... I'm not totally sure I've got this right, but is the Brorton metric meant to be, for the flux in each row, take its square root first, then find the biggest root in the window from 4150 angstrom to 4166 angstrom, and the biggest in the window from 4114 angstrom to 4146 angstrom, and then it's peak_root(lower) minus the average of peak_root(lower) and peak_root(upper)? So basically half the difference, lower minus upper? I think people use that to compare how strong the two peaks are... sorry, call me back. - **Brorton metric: 0.01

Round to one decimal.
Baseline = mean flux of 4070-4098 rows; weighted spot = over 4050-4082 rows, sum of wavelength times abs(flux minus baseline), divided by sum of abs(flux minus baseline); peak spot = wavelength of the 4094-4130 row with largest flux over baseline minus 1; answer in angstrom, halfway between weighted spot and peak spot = 4096.5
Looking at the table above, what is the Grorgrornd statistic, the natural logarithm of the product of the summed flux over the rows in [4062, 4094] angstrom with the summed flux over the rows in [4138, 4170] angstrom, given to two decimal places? 9.80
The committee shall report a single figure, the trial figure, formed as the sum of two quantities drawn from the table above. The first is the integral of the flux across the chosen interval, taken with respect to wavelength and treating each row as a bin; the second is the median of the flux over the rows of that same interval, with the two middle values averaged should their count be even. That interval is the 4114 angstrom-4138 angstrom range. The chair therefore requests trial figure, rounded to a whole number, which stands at 420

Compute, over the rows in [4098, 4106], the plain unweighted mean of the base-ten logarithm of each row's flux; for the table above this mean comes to 1.213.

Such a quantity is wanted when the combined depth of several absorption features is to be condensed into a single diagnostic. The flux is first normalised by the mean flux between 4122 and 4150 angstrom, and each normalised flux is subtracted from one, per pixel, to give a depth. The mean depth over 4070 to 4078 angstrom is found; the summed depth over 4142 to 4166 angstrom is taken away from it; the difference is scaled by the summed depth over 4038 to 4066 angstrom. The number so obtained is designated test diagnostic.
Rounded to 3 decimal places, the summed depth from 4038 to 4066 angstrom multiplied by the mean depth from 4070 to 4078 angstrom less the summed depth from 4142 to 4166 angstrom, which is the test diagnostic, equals -0.043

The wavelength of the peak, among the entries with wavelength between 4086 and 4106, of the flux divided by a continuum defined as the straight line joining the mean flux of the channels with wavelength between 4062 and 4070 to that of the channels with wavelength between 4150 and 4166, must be 4092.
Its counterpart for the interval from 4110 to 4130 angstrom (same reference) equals 4128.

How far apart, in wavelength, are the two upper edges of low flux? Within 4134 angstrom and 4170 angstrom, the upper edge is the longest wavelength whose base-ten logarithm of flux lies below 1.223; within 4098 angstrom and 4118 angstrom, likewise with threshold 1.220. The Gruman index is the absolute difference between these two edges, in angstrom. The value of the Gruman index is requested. 52 angstrom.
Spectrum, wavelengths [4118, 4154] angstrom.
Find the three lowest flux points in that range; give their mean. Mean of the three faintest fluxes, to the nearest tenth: 15.8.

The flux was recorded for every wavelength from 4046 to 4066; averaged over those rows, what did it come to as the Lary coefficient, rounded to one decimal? 17.6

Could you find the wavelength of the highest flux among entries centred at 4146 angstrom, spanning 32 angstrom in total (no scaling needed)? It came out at 4136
